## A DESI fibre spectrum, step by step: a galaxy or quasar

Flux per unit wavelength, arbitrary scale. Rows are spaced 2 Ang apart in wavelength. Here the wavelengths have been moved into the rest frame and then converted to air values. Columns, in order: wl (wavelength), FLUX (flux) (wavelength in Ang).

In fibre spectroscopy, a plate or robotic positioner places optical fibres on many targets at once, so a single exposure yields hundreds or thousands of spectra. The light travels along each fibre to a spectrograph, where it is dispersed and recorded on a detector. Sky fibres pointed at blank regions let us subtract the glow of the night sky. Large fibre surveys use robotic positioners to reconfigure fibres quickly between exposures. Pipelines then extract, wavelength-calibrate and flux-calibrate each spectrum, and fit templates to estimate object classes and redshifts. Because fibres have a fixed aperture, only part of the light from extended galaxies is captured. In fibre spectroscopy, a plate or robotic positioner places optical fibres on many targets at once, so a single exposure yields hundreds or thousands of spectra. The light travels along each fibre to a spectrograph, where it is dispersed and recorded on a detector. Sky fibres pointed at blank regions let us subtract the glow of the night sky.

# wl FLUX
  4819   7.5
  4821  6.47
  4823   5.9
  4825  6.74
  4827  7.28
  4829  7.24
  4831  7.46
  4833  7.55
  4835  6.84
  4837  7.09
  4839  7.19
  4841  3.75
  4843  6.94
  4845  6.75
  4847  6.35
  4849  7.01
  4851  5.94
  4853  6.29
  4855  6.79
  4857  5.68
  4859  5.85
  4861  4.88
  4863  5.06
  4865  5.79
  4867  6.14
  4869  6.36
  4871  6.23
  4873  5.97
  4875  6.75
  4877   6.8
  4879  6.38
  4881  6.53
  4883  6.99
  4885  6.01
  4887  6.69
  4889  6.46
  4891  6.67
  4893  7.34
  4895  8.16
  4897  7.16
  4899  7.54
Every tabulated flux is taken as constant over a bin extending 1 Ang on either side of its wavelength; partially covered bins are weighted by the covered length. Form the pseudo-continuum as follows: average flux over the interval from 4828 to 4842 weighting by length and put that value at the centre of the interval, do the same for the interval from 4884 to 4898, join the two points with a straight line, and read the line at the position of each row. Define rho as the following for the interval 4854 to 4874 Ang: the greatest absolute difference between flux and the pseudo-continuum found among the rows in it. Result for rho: 1.9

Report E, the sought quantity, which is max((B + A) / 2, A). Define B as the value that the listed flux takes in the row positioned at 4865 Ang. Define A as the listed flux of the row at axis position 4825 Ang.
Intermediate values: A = 6.74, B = 5.79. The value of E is 6.7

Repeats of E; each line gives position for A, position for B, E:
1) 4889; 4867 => 6.5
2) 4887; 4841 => 6.7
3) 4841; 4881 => 5.1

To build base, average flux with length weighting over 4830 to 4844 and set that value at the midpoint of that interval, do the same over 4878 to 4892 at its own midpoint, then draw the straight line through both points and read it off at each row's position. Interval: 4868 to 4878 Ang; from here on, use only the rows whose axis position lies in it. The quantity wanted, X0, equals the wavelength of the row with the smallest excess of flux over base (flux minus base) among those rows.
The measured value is 4873 Ang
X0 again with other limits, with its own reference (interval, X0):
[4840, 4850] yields 4841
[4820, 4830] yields 4823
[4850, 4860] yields 4857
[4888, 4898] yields 4889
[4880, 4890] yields 4885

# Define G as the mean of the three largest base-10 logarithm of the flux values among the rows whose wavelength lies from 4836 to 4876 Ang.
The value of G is 0.851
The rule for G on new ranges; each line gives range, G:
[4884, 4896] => 0.868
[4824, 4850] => 0.871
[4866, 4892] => 0.835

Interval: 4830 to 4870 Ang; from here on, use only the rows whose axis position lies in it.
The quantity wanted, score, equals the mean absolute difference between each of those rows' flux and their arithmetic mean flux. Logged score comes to 0.72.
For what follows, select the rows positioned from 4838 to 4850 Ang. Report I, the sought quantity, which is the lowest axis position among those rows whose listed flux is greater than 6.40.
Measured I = 4839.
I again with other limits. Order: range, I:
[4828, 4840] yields 4829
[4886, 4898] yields 4887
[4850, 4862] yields 4855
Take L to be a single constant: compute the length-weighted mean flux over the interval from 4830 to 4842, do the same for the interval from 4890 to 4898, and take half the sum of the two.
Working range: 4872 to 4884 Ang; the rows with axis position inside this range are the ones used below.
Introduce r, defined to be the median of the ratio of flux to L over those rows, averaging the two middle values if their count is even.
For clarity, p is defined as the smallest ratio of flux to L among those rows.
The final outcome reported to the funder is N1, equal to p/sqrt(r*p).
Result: 0.948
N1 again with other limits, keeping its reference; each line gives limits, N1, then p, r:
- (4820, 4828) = 0.945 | 0.84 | 0.94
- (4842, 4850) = 0.963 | 0.91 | 0.98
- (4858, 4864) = 0.982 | 0.70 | 0.72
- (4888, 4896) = 0.960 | 0.92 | 1.00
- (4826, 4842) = 0.721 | 0.54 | 1.03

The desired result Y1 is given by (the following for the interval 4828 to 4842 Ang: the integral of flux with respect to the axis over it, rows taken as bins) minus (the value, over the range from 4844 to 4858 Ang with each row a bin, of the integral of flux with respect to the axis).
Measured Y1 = 5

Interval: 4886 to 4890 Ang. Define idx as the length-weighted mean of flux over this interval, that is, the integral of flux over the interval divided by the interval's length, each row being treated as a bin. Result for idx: 6.6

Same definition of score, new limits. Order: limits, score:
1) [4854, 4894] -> 0.48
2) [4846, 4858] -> 0.37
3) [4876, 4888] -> 0.26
